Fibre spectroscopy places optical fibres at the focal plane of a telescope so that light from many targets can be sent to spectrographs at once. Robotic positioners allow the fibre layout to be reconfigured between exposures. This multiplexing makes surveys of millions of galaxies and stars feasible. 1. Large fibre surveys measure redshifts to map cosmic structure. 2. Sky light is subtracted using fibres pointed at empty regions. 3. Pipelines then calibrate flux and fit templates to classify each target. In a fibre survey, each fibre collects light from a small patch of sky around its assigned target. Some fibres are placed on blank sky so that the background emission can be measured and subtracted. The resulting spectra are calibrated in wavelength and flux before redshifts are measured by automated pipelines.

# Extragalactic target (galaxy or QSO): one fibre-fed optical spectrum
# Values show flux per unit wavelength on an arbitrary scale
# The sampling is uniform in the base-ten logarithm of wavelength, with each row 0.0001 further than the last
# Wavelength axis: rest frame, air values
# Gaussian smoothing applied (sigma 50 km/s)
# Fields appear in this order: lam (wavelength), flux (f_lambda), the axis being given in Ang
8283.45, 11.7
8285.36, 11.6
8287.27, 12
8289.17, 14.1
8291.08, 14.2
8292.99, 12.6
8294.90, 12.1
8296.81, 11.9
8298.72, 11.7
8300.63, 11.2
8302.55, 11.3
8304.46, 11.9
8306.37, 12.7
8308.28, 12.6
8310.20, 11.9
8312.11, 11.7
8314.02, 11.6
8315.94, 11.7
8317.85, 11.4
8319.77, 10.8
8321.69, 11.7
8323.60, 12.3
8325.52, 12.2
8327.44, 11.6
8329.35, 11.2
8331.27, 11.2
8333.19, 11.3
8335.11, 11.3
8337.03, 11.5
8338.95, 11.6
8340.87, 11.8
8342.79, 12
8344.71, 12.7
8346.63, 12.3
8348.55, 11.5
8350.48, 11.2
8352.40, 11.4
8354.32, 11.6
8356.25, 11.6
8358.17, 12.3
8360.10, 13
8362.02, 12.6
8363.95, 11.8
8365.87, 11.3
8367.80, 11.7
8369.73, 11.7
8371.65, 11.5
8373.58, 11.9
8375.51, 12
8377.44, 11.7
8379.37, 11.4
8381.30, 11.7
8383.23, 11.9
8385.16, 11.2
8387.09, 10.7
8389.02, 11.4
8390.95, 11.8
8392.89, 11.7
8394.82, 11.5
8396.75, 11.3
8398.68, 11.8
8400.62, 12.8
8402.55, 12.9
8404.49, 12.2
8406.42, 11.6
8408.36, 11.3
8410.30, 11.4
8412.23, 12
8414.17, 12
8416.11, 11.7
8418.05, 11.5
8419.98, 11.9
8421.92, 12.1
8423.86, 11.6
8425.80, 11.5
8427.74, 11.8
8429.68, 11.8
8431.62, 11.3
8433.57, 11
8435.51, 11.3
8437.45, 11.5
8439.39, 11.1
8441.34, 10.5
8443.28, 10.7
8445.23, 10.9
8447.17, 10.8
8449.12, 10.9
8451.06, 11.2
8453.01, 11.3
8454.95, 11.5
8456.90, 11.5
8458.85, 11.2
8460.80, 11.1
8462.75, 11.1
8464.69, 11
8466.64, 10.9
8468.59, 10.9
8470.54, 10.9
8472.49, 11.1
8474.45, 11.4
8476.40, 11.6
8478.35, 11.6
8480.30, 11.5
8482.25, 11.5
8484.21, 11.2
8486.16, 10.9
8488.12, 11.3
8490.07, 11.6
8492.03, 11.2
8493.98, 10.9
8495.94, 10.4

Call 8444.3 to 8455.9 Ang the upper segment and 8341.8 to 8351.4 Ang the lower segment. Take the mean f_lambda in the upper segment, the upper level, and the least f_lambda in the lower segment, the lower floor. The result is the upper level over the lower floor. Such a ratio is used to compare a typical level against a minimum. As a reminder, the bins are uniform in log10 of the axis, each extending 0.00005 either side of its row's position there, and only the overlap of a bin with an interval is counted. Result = 0.99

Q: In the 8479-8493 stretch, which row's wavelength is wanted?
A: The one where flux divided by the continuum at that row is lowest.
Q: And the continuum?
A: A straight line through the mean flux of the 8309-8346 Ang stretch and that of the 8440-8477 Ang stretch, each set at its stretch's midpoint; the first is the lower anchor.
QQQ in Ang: 8486.16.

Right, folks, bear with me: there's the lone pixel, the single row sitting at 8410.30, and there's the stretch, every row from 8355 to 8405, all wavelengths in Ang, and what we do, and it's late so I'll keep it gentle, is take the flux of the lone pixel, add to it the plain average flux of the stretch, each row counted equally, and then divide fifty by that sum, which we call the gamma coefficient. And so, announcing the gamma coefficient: 2.15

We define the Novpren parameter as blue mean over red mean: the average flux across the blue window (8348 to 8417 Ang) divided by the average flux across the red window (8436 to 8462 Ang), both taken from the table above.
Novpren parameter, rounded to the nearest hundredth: 1.06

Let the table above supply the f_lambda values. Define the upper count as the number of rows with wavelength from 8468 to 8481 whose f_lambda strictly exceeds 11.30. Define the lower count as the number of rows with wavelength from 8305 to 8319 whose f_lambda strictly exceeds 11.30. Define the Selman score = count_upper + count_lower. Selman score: 11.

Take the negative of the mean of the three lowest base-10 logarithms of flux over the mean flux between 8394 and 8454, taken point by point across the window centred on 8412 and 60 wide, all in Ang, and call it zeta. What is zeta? 0.031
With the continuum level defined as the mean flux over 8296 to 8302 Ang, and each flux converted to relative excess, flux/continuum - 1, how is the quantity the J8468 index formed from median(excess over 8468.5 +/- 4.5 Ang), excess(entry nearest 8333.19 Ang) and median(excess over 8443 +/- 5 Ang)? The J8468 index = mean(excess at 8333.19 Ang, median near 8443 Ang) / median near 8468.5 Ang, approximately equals 0.8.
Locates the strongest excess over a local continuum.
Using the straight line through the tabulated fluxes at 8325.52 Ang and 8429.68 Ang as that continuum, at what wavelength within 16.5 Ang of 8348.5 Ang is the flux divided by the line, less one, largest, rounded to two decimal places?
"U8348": 8360.10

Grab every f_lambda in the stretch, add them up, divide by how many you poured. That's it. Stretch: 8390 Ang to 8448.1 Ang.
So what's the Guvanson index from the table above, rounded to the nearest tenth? 11.6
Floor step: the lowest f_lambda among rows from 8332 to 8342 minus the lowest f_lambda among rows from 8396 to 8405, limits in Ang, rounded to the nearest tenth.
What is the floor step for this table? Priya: 0.0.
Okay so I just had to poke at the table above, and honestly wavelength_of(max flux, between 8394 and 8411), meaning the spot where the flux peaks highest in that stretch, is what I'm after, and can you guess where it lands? 8402.55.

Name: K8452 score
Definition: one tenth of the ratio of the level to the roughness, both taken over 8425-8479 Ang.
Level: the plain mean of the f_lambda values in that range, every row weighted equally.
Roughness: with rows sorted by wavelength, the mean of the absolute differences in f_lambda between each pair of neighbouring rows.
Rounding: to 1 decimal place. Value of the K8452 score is 5.9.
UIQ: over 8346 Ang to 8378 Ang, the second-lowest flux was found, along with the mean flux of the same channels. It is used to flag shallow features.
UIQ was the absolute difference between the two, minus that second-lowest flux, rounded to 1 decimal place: -10.8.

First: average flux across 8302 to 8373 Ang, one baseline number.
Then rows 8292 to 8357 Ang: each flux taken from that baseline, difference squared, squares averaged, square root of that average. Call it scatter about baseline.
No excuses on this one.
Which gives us 0.47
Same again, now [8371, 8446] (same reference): 0.52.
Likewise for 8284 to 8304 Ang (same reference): 1.13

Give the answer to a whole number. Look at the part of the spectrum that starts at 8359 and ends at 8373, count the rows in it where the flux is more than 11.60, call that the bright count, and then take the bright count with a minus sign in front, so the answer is -5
